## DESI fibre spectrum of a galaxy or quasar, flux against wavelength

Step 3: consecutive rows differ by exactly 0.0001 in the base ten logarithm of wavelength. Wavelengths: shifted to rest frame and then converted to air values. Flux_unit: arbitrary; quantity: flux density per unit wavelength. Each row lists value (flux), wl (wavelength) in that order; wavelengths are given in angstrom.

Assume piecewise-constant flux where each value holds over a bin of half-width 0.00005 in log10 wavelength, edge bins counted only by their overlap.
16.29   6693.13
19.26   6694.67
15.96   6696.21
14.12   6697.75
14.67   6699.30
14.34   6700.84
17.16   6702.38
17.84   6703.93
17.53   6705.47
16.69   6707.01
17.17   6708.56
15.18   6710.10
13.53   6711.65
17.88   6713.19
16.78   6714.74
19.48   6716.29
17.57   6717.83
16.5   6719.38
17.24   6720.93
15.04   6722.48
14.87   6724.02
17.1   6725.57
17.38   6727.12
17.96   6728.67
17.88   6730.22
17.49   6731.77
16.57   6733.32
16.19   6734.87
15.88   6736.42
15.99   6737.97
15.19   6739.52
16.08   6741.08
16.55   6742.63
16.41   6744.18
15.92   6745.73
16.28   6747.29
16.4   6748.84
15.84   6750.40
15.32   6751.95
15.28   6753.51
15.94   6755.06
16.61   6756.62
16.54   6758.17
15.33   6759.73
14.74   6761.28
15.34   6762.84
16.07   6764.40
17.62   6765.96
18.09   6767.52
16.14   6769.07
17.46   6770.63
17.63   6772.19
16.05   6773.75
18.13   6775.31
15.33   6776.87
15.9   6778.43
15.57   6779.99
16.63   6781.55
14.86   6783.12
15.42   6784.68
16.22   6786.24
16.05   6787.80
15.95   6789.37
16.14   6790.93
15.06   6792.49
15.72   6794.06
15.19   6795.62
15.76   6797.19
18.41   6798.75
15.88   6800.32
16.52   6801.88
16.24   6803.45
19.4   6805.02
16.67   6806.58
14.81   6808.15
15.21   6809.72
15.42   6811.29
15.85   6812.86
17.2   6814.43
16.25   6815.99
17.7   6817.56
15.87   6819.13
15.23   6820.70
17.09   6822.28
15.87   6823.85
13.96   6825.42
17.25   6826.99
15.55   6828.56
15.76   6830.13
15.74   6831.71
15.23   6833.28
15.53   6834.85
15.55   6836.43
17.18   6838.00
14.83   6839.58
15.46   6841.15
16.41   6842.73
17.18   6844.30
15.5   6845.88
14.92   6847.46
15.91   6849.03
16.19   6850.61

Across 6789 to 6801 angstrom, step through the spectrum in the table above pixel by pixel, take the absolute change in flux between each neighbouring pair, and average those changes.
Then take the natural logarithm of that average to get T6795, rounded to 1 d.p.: 0.2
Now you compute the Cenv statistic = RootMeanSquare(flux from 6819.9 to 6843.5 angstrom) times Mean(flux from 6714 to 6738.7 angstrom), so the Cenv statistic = 267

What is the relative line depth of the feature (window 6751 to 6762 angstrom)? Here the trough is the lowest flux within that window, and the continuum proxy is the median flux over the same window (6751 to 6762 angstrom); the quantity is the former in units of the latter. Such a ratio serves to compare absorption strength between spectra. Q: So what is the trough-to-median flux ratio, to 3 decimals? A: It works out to 0.962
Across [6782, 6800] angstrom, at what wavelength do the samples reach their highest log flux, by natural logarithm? 6798.75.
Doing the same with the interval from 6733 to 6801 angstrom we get 6798.75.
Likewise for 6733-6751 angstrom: 6733.32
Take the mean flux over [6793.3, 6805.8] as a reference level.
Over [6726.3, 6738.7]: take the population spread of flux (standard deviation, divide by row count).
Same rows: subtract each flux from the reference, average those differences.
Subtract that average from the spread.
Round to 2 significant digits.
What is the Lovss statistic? 1.1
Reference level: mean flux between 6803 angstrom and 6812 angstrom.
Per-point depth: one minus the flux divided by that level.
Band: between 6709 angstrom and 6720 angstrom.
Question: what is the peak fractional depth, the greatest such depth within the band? 0.170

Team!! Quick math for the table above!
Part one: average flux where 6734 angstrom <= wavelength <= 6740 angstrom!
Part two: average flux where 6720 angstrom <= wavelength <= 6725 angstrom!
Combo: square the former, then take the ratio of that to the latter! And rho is 15.9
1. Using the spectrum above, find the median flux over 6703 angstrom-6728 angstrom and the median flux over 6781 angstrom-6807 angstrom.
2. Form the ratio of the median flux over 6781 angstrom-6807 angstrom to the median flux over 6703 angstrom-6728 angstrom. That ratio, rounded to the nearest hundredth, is 0.94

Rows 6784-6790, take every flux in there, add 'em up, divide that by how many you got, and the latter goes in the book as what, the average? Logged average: 15.9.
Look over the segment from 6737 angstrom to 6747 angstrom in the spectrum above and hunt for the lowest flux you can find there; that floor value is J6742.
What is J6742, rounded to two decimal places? 15.19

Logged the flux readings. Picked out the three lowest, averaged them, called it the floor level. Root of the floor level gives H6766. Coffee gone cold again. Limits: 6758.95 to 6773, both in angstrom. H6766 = 3.89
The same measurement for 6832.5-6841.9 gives 3.90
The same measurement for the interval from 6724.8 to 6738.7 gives 4.00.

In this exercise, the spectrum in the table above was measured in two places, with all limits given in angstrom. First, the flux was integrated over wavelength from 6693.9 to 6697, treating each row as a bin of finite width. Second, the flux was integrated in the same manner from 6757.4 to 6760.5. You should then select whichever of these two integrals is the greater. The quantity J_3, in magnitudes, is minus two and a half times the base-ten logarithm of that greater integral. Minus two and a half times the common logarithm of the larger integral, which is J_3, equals -4.34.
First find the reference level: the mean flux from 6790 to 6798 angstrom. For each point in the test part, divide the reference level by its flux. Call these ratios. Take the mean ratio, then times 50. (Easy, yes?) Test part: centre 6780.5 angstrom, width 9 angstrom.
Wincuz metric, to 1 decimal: 49.9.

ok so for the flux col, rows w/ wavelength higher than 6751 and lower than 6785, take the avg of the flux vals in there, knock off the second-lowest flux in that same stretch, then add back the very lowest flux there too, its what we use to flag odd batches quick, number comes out 16.1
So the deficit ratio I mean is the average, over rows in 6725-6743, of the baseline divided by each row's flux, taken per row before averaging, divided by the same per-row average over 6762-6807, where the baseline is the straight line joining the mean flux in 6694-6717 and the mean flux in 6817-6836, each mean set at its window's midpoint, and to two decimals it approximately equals 1.00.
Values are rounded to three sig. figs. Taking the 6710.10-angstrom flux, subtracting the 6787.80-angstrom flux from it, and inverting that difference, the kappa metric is -1.15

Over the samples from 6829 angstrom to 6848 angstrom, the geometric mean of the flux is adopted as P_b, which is 15.8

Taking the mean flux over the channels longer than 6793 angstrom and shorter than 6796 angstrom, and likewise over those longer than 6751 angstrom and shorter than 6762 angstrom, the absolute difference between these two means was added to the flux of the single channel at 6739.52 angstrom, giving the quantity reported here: 15.4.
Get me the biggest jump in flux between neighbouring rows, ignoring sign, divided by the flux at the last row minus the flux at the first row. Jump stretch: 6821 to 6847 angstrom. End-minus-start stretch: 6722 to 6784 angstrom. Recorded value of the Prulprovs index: -18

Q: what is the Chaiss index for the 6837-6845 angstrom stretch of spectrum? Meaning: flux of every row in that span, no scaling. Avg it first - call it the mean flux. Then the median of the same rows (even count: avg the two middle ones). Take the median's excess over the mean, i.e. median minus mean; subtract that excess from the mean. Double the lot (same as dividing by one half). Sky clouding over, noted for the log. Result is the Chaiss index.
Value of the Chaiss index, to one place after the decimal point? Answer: 32.0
